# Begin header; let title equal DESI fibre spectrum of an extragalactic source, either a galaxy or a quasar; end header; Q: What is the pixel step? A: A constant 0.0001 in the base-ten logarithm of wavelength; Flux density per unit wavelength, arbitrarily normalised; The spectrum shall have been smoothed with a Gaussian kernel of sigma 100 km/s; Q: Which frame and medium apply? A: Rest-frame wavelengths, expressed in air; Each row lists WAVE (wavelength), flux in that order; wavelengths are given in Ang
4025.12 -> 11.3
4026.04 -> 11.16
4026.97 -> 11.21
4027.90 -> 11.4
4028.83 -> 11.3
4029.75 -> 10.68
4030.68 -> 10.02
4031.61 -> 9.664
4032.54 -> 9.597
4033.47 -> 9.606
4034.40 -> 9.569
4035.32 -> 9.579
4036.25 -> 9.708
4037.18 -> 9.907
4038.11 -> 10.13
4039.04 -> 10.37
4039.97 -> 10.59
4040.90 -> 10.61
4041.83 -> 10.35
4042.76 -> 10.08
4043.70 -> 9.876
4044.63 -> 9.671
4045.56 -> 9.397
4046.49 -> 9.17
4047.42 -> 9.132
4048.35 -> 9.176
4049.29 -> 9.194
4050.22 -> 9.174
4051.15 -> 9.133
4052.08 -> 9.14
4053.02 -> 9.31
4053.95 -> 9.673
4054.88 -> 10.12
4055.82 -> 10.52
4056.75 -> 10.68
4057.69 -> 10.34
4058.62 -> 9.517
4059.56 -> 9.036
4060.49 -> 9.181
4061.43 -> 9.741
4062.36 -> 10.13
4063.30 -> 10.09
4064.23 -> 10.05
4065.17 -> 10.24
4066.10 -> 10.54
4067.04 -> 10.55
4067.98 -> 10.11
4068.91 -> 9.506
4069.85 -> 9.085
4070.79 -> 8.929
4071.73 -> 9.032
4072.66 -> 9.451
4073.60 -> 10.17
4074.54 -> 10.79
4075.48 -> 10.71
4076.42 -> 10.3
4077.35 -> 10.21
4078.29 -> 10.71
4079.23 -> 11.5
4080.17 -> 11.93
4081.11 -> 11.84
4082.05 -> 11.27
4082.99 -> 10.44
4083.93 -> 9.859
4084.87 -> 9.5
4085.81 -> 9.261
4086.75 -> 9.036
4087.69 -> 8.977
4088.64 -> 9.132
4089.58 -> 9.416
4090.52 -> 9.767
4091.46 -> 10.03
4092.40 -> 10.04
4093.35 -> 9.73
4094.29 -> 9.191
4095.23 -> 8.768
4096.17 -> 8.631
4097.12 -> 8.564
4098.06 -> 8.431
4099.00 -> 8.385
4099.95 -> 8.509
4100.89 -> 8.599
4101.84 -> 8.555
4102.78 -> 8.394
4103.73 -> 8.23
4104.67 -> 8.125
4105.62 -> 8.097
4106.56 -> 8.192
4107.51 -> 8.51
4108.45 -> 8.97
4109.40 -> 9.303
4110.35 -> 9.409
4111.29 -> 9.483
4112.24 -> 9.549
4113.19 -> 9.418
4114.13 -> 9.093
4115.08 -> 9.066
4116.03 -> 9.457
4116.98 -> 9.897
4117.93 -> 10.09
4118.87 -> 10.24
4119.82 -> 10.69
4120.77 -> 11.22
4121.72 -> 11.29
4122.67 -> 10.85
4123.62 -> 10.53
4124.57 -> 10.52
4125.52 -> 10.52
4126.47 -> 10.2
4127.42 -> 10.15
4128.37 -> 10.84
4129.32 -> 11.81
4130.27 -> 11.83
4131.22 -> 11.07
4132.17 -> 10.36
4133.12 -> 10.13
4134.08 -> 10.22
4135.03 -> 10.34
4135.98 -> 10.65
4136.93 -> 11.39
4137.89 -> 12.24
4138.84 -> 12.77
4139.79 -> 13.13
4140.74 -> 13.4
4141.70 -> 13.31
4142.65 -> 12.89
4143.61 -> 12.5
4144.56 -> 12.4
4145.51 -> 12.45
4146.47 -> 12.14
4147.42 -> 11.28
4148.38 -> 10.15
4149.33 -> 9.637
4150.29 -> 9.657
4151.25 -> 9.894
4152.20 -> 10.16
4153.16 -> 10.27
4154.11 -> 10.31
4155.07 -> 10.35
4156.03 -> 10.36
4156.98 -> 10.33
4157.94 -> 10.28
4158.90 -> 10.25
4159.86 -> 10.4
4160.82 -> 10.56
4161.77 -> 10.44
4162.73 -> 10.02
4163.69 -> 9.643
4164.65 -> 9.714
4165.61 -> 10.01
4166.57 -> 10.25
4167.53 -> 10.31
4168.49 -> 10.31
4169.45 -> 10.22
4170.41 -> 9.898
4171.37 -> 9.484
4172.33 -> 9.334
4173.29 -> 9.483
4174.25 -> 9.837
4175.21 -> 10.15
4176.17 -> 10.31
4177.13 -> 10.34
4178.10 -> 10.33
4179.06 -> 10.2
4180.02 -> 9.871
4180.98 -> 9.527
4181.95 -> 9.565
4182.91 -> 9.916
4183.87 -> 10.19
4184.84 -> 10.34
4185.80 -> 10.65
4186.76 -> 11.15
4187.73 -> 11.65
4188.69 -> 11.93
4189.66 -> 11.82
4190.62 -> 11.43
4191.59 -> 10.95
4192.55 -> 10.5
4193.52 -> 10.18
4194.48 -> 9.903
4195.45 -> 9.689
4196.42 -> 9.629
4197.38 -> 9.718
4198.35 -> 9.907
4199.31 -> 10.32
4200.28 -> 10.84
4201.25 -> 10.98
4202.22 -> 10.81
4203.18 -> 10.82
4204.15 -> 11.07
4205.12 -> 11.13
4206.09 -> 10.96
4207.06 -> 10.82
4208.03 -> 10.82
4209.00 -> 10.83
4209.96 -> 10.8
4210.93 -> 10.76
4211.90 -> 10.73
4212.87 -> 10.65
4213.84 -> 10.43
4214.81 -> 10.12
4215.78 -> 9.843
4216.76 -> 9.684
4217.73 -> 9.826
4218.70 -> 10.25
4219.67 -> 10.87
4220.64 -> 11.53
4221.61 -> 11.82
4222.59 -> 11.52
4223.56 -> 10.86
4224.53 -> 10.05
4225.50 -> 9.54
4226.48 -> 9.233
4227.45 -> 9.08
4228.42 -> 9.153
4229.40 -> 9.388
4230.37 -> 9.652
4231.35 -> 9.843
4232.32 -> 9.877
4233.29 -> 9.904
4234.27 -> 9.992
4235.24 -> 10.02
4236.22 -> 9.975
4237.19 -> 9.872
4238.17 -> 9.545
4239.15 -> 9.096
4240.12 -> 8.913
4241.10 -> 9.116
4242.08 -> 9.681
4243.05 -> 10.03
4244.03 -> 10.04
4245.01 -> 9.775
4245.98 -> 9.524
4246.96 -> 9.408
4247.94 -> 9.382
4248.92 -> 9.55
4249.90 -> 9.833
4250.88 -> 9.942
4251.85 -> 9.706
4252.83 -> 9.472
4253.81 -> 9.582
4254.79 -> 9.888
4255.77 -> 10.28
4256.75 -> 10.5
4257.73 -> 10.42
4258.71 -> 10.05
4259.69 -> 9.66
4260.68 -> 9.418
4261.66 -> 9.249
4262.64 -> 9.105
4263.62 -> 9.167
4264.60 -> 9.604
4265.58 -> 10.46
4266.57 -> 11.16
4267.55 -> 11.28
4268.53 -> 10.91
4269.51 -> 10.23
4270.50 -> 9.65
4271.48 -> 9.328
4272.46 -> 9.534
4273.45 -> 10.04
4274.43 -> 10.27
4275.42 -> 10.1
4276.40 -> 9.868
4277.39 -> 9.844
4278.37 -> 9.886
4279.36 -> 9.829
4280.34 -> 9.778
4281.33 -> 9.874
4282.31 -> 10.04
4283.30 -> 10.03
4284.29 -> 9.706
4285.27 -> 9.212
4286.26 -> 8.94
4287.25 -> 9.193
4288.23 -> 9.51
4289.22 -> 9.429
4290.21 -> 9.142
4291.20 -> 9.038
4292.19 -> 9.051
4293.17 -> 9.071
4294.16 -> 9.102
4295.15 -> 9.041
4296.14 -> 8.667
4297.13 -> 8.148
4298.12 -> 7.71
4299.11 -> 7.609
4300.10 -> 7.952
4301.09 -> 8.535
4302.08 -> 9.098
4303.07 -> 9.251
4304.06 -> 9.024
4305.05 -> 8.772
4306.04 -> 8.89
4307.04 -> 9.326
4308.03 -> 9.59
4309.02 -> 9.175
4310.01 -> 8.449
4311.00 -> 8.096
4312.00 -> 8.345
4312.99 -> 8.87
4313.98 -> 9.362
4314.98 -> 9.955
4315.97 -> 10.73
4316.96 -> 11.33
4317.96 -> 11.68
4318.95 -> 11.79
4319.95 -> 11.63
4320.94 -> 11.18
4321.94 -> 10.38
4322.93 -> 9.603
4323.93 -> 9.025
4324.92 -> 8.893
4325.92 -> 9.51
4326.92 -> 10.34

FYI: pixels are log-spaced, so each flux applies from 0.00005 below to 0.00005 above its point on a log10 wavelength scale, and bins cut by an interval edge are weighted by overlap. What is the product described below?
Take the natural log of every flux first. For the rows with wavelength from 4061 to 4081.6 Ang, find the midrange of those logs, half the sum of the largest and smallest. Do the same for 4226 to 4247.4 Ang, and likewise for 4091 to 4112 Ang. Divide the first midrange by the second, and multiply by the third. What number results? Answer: 2.28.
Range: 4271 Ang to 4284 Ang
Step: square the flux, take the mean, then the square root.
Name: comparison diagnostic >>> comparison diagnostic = 9.9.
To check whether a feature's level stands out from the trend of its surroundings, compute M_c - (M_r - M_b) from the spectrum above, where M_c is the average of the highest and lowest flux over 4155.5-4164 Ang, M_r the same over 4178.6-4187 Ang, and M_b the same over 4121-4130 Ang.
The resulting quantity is 10.7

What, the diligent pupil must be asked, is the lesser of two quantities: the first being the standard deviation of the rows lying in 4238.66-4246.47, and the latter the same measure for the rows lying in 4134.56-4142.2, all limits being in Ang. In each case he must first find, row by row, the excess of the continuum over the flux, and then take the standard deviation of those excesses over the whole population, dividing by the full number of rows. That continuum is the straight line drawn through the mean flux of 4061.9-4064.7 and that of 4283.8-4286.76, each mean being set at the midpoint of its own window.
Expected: 0.41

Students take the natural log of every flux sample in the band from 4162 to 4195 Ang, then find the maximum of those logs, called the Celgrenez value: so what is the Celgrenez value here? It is 2.48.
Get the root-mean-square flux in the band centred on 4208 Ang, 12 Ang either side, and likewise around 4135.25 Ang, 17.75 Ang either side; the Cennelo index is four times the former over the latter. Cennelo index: 3.75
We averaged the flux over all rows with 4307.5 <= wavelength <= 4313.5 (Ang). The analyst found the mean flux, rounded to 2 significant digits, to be 8.8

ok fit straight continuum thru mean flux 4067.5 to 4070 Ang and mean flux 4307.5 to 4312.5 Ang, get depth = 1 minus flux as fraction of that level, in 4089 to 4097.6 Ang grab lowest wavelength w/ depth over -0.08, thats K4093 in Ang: 4089.58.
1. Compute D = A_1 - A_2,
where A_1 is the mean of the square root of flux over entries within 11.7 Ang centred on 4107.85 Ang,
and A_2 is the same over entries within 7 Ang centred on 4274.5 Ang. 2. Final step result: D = -0.17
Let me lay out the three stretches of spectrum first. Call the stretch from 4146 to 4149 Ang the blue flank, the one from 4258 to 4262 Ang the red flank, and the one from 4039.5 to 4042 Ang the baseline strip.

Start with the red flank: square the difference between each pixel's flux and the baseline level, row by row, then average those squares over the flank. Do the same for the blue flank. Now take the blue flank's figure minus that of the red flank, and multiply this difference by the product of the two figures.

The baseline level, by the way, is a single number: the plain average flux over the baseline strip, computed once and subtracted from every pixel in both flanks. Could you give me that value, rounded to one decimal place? 0.2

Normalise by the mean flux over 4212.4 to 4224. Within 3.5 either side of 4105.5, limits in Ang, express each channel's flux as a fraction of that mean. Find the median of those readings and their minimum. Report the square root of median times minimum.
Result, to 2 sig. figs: 0.77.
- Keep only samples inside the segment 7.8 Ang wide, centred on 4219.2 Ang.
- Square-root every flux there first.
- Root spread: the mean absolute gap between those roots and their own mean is 0.12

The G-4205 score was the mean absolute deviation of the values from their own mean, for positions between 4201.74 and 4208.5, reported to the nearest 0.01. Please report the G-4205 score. 0.12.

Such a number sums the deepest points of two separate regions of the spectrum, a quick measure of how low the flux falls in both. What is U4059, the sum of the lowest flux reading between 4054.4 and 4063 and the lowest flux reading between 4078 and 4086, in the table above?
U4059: 18.3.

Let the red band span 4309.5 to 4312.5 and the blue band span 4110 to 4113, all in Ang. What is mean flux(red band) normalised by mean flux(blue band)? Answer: 0.88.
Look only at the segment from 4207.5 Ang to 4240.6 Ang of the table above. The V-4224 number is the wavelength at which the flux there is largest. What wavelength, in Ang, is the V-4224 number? 4221.61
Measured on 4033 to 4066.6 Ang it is 4056.75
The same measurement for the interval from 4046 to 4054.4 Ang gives 4053.95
